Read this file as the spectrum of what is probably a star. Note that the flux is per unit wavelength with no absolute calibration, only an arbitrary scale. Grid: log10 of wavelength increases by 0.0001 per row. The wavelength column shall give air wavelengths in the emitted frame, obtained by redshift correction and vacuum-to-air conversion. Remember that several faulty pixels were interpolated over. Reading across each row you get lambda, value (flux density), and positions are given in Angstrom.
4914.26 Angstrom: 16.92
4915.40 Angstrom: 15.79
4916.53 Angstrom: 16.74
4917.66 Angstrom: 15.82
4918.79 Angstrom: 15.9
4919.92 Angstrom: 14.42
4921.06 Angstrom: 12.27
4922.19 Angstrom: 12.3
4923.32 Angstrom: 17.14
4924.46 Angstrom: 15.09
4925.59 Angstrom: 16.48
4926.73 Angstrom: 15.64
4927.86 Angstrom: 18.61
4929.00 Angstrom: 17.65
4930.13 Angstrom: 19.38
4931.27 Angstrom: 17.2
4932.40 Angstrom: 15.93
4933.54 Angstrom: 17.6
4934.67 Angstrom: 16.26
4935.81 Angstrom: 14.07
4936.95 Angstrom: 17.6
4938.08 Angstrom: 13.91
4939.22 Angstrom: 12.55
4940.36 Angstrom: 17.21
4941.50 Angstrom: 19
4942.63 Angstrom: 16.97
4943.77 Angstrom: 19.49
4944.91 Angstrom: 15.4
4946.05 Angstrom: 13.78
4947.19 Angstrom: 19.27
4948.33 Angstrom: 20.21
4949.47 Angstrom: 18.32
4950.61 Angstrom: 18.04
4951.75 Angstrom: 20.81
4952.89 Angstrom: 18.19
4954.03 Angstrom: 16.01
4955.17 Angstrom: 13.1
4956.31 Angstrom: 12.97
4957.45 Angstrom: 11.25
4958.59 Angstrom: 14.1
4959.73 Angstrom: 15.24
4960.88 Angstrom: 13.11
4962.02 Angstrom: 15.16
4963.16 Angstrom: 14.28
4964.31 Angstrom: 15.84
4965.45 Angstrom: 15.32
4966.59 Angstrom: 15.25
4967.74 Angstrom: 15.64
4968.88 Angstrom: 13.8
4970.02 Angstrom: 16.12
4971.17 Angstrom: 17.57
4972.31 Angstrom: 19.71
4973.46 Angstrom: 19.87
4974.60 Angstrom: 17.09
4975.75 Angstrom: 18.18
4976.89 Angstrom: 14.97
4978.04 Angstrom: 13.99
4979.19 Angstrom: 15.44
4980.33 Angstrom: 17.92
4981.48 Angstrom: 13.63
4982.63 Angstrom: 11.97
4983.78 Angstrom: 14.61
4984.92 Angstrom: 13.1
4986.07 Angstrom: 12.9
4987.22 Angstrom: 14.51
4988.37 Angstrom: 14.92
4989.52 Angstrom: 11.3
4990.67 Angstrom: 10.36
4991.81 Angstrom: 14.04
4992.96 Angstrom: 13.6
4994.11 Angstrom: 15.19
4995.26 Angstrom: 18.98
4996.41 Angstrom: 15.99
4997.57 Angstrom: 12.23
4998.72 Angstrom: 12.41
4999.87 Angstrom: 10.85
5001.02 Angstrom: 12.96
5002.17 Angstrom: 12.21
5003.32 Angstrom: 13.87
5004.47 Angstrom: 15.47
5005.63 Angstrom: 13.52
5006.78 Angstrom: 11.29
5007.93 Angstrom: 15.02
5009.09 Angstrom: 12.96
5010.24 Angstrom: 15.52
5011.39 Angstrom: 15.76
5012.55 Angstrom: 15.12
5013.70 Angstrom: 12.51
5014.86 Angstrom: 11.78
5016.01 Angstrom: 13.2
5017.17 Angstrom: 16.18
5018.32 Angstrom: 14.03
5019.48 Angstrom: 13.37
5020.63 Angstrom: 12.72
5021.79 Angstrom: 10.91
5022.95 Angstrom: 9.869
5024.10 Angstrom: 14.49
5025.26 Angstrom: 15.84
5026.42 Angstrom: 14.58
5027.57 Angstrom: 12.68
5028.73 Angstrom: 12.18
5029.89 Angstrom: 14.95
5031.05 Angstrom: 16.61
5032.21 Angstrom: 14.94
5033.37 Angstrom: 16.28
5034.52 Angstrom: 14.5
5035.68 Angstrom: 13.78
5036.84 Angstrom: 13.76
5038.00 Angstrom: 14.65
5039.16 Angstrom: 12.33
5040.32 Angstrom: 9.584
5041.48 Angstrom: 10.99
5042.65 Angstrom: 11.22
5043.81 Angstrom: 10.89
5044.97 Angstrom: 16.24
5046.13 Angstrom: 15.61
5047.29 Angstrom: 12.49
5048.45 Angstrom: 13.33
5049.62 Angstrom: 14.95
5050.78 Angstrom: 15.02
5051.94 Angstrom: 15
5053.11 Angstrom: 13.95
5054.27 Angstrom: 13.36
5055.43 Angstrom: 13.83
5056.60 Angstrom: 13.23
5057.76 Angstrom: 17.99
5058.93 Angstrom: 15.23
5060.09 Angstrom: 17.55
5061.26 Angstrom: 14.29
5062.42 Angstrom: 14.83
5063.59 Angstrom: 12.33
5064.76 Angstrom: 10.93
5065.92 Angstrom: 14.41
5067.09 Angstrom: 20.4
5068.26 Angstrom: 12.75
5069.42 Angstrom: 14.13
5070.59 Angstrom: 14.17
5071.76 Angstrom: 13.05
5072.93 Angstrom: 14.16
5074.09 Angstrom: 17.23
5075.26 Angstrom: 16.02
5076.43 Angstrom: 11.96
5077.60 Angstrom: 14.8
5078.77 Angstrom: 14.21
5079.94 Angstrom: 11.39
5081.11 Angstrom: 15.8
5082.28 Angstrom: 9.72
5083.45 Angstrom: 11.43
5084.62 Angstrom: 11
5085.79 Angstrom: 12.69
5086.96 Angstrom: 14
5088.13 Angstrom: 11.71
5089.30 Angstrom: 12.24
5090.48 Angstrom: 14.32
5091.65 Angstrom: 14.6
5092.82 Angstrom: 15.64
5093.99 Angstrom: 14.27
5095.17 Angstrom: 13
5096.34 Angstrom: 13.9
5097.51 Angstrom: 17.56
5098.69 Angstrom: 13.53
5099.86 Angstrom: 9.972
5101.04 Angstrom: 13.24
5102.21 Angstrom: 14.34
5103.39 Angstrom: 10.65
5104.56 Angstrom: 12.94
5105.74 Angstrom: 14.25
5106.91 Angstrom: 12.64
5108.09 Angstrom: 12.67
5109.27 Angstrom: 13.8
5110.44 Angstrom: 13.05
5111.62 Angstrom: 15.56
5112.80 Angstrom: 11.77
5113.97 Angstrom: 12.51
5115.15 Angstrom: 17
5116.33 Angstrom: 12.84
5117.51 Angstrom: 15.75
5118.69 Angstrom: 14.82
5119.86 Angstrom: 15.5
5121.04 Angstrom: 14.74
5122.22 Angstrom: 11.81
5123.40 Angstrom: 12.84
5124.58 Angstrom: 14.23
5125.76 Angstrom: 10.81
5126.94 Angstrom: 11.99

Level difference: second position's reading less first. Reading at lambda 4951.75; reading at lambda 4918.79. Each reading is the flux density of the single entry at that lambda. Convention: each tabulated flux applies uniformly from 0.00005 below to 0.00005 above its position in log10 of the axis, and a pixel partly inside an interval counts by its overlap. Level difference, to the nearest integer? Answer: -5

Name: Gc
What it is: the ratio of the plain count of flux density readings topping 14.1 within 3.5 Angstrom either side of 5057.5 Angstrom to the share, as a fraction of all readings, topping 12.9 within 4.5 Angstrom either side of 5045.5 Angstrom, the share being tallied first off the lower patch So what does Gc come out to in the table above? 6.0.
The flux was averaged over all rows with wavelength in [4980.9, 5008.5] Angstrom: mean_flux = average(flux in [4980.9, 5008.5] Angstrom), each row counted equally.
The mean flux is 13.5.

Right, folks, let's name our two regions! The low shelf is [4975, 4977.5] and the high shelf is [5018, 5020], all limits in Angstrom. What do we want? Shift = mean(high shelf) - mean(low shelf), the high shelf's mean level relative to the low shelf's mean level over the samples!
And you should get -2.9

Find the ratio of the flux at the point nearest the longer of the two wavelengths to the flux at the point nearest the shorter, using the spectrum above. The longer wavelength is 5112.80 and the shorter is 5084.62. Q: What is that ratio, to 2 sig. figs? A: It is 1.1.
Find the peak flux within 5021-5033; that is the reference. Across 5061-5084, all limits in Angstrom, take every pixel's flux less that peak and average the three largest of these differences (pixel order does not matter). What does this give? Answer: 1.3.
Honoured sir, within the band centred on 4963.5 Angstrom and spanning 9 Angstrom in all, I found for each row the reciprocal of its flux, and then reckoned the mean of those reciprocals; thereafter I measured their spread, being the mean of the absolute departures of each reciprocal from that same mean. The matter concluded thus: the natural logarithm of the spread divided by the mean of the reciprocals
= -3.08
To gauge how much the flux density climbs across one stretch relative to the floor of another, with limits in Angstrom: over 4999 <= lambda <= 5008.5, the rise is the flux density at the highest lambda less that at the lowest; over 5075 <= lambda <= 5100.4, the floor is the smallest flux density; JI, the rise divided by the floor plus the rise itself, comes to 4.6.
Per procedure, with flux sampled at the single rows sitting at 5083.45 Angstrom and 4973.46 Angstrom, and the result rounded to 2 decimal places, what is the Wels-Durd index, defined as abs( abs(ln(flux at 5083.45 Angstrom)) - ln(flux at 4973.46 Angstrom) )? 0.55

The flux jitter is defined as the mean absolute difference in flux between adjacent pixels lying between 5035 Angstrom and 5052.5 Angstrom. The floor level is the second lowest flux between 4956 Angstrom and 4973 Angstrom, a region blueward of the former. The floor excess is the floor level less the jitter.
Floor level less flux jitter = 11.6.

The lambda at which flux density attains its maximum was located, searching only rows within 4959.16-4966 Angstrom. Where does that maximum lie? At 4964.31 Angstrom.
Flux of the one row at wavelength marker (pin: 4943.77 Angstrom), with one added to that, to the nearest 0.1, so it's 20.5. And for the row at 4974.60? 18.1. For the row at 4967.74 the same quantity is 16.6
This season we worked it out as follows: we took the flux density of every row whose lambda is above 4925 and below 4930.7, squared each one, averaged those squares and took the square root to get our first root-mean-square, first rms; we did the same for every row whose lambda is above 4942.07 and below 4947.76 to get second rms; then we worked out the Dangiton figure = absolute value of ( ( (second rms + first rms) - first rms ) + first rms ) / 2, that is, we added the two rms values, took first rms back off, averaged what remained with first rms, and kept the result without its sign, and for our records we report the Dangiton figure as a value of 17.4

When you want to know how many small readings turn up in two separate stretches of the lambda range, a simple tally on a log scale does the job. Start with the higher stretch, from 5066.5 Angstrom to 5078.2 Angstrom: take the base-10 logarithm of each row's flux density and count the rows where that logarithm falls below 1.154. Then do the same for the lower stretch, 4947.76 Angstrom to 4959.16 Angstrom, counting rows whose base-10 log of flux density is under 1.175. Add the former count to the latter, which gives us 10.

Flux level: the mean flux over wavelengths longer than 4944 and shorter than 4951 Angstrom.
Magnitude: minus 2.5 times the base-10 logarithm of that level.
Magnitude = -3.11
